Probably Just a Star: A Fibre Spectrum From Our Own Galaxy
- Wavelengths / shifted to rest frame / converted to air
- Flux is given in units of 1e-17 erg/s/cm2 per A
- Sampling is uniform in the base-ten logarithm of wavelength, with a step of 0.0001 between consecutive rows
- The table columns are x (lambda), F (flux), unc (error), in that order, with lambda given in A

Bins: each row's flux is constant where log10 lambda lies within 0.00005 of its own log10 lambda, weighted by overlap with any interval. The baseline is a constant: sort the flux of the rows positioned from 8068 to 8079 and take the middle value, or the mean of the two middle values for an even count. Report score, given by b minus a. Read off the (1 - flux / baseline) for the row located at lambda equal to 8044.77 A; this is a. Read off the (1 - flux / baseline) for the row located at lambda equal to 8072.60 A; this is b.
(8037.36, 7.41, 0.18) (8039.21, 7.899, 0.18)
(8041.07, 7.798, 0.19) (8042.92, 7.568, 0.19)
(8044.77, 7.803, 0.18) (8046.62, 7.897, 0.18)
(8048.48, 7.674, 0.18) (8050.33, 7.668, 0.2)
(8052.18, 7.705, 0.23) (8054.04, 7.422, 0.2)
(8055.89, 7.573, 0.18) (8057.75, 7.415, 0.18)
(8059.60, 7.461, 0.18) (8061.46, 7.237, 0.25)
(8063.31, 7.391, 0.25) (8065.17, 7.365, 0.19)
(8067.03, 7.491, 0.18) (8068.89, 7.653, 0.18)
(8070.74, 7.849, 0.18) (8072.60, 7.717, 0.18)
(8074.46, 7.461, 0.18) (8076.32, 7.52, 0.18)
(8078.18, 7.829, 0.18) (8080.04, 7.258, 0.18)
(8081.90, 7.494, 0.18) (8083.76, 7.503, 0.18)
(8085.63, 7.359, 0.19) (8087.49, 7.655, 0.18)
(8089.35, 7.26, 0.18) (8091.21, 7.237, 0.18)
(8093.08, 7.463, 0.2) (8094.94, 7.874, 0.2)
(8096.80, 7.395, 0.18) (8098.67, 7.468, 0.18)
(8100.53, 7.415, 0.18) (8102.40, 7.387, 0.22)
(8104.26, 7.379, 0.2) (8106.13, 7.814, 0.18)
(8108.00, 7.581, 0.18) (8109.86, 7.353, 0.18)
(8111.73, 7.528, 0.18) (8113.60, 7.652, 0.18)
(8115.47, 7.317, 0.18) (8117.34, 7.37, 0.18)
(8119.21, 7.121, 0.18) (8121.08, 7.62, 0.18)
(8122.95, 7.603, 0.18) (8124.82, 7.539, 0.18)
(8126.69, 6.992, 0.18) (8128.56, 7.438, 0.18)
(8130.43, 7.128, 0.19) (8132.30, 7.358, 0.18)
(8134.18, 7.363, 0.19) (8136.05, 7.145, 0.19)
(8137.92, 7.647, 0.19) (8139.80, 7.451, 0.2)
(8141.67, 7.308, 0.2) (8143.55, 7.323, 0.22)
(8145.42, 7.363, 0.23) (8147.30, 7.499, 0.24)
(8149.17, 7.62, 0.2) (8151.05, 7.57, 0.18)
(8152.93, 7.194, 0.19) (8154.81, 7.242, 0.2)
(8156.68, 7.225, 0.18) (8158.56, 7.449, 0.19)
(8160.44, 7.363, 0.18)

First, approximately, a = -0.015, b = 0.00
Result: 0.011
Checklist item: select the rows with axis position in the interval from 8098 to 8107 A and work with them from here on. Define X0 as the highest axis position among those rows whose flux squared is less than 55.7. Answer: 8104.26 A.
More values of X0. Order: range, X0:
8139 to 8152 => 8145.42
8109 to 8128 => 8126.69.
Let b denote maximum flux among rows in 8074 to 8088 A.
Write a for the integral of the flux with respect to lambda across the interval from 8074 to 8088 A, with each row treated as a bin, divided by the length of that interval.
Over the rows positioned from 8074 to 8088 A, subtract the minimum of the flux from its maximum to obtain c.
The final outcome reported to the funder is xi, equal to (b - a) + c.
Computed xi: 0.90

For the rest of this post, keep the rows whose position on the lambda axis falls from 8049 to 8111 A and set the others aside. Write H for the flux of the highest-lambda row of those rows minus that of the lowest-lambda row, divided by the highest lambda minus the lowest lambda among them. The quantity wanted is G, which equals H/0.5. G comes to -0.011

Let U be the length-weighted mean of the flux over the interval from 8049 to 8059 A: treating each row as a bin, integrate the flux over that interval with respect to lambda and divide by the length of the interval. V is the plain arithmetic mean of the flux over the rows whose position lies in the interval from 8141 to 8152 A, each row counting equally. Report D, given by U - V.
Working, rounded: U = 7.56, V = 7.45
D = 0.12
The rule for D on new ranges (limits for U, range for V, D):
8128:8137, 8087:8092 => -0.10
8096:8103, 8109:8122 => -0.01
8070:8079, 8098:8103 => 0.24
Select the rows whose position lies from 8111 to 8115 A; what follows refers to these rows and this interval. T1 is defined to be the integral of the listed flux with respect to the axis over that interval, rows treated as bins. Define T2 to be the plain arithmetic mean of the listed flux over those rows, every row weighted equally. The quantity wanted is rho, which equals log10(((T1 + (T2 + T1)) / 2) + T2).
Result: 1.62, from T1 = 30.2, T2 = 7.59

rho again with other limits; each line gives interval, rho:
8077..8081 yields 1.62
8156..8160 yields 1.61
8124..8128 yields 1.60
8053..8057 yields 1.61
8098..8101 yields 1.53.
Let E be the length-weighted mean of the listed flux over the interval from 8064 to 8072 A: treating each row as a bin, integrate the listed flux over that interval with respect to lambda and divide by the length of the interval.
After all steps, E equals 7.59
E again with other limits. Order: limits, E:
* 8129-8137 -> 7.26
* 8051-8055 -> 7.58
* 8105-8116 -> 7.54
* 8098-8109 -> 7.51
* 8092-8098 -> 7.56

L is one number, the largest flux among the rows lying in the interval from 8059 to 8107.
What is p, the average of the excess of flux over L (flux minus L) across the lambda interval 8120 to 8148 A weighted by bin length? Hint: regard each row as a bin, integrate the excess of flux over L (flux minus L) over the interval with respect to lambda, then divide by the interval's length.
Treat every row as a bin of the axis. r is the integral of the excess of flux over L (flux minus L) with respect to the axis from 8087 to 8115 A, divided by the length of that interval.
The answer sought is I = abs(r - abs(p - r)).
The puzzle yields 0.49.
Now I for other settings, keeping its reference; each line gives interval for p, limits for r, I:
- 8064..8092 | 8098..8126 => 0.44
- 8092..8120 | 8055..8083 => 0.40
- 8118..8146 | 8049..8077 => 0.51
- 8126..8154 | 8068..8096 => 0.51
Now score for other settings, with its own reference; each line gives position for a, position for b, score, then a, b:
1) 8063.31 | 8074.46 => -0.009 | 0.038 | 0.03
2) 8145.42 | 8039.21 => -0.070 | 0.042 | -0.03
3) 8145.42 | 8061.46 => 0.016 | 0.042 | 0.06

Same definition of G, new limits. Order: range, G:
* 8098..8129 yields -0.002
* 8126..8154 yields 0.015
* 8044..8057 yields -0.041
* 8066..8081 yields -0.036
